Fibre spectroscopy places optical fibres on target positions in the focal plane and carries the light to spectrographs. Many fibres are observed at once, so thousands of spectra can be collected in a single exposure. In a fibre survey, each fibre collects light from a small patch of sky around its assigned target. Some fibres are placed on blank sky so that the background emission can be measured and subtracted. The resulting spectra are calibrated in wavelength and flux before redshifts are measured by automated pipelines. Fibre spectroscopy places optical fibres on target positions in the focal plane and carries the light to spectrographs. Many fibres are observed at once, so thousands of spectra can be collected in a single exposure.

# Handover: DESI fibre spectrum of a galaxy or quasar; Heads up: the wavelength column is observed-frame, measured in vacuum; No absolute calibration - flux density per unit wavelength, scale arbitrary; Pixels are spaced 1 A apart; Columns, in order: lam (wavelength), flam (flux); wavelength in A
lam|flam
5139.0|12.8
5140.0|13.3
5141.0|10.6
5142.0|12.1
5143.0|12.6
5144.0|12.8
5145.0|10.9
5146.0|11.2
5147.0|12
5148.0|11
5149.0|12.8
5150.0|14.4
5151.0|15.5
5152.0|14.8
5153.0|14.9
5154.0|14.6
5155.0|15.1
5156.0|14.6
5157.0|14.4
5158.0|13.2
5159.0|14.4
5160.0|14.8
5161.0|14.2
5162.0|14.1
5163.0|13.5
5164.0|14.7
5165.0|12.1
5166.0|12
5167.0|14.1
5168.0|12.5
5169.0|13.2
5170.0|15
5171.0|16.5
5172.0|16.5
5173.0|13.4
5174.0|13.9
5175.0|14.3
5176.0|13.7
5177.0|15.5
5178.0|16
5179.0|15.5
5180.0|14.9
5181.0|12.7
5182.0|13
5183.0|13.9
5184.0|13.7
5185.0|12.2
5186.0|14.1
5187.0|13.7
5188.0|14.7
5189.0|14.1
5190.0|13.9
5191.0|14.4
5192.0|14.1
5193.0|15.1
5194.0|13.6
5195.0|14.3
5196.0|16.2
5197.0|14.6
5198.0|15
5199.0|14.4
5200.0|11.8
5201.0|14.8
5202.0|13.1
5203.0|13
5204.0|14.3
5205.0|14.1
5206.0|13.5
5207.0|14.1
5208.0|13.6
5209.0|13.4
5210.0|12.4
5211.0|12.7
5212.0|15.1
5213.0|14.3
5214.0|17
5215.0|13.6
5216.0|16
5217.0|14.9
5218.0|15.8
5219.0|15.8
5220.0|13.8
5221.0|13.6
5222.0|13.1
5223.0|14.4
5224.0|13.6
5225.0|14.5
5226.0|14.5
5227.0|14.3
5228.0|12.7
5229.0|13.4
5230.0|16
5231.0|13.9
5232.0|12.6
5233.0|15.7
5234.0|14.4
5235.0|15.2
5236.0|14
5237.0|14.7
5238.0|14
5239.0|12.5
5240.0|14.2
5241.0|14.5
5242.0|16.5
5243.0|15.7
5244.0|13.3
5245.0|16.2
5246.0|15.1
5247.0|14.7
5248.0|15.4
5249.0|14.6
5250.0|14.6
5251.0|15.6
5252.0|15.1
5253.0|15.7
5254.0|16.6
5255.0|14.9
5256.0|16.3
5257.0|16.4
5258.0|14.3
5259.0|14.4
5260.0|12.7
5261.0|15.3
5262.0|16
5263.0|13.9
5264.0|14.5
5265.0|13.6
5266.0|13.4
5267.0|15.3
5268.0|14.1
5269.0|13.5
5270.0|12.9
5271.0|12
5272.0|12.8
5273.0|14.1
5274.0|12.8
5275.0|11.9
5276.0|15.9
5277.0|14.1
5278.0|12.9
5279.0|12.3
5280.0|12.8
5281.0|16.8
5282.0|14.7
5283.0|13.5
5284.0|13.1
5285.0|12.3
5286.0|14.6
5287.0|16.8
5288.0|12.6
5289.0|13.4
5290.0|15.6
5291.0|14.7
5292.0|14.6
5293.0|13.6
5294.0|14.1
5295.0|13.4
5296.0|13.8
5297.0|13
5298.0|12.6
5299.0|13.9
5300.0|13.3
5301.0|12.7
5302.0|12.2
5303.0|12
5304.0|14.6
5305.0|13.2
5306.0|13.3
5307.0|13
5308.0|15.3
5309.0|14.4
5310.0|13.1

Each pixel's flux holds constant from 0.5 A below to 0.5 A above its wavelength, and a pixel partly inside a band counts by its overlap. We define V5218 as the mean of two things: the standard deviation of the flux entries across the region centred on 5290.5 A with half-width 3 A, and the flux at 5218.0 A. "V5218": 8.4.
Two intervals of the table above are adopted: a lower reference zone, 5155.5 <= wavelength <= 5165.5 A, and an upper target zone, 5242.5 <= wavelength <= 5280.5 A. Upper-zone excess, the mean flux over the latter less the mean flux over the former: 0.4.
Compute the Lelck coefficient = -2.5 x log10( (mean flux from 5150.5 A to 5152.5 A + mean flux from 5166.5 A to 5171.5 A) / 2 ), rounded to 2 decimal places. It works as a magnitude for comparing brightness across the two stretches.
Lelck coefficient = -2.92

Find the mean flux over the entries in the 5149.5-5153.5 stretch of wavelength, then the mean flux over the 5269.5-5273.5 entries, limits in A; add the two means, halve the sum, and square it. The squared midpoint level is 194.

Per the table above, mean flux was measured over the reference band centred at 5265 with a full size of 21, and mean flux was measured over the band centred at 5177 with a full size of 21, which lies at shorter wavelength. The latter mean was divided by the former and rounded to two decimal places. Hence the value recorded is 1.01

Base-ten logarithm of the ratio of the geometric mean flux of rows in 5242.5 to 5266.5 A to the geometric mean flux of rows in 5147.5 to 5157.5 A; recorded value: 0.022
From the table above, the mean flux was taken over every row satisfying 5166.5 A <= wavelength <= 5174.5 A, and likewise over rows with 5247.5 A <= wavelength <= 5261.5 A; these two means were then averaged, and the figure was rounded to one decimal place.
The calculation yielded 14.8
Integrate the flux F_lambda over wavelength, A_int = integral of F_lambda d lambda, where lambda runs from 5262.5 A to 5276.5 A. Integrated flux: 190.7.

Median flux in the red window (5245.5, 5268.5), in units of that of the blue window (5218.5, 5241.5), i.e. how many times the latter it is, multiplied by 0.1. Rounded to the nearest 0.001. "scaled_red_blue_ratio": 0.105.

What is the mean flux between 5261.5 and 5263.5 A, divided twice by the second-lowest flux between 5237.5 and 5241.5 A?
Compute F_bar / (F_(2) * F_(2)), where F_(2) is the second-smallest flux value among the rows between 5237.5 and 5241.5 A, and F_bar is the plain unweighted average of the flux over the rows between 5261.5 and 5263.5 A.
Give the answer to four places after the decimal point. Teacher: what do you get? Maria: 0.0763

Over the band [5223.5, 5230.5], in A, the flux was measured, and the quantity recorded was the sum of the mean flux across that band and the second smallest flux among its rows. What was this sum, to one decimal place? 27.5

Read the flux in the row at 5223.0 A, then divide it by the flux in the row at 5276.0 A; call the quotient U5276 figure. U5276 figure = 0.91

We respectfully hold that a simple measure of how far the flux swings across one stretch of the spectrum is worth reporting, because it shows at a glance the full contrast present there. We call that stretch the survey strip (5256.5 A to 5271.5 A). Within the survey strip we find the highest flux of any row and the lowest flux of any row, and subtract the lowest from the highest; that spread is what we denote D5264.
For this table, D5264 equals 4.40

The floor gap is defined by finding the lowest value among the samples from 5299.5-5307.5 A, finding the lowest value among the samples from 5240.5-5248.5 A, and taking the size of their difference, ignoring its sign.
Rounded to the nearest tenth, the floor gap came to 1.3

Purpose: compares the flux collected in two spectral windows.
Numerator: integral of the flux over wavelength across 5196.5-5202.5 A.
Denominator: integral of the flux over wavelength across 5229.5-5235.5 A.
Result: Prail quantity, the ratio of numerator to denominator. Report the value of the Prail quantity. 0.95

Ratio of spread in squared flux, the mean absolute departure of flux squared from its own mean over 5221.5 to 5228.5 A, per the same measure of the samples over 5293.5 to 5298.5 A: 1.4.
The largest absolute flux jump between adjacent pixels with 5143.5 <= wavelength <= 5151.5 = 1.9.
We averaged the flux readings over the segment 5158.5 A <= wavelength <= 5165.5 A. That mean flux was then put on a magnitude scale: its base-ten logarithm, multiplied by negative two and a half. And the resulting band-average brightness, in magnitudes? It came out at -2.86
